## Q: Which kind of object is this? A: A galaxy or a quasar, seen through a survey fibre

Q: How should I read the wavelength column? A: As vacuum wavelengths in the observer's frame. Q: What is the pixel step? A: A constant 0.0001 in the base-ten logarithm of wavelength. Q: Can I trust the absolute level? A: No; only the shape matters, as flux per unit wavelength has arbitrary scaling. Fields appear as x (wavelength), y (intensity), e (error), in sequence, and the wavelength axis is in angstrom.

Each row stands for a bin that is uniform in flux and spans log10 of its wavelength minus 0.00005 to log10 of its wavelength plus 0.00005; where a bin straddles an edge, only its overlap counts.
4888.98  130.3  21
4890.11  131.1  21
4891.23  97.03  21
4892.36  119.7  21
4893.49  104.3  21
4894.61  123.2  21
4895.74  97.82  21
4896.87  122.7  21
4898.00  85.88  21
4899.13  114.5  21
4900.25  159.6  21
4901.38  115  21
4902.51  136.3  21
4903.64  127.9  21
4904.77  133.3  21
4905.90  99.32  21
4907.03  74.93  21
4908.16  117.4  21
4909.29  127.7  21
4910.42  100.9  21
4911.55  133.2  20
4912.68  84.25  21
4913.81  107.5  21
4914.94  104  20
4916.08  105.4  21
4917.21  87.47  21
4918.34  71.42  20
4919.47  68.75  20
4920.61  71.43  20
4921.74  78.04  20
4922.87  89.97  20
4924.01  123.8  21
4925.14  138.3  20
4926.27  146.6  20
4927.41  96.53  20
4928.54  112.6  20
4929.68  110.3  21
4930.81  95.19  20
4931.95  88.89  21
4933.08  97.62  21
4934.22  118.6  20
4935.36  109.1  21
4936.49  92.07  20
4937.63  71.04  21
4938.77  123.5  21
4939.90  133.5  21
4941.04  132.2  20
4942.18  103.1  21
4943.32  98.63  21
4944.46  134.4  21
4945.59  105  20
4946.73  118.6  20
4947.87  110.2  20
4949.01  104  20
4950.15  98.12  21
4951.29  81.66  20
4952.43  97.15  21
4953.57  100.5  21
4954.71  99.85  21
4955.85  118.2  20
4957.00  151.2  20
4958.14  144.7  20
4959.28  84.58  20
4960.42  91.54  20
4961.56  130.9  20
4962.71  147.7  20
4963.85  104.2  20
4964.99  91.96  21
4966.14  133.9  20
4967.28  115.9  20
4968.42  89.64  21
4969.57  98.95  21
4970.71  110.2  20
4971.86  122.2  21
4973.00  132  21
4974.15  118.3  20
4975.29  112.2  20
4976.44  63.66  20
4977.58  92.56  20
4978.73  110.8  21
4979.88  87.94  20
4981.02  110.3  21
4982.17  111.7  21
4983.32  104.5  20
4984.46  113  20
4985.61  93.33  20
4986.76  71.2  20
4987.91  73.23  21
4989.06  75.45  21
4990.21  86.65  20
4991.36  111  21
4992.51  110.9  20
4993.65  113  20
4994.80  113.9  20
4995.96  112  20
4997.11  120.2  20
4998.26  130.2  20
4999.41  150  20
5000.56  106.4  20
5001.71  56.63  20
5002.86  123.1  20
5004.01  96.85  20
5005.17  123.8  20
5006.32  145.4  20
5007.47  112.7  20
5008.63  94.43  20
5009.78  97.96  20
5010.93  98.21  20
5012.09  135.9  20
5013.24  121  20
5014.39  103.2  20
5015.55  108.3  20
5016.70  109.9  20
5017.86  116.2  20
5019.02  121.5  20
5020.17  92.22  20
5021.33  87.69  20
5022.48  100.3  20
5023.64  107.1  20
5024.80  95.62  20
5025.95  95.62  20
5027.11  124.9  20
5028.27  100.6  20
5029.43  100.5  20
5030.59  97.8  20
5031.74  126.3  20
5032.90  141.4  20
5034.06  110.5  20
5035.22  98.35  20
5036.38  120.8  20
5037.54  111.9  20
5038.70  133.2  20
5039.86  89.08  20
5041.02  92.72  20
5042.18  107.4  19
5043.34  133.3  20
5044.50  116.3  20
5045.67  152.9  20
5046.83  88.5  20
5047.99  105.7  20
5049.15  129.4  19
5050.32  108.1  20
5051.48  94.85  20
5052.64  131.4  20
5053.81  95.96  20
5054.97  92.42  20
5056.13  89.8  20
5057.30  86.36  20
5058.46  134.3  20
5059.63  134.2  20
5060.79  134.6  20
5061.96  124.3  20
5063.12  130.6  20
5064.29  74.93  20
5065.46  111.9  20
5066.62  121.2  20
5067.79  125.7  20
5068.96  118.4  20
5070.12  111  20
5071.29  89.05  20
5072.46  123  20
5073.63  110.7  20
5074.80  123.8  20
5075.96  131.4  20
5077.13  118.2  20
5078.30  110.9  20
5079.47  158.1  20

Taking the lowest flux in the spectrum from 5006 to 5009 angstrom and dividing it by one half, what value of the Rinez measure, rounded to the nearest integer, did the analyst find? 189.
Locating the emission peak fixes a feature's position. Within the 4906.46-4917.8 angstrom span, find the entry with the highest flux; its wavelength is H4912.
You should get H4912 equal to 4911.55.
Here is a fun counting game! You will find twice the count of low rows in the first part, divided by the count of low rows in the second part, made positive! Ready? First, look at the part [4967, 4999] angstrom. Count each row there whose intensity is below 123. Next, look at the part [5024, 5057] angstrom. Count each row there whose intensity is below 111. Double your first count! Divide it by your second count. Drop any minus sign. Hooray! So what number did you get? 3.06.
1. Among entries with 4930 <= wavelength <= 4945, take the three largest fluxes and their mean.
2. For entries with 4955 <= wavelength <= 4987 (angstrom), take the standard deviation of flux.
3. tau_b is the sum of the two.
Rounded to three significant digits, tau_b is 155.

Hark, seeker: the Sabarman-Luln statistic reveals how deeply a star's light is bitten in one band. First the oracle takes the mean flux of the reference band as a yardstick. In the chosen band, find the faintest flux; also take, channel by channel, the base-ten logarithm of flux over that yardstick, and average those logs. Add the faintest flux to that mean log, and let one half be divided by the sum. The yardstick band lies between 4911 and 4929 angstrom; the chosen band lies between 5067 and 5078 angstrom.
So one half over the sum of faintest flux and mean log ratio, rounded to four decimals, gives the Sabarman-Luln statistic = 0.0056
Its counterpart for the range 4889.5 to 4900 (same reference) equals 0.0058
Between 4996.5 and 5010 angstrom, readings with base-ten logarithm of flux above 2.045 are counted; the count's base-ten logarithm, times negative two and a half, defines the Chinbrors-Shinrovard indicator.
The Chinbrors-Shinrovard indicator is -2.11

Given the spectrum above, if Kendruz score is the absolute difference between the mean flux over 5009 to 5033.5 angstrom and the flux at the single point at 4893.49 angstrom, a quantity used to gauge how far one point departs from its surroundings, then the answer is 4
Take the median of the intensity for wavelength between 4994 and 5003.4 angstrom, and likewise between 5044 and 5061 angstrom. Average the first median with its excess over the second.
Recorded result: 63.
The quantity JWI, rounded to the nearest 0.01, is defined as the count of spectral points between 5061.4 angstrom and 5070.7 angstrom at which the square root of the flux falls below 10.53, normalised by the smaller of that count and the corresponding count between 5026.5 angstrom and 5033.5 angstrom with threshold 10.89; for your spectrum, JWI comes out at 1.00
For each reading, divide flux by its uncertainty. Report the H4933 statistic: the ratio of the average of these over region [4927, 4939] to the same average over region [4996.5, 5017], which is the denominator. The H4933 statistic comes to 0.87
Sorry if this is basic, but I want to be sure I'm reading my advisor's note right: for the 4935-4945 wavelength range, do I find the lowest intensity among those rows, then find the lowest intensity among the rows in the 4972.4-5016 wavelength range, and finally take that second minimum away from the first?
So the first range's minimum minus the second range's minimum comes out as 14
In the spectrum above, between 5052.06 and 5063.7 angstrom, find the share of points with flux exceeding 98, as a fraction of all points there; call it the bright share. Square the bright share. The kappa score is 0.36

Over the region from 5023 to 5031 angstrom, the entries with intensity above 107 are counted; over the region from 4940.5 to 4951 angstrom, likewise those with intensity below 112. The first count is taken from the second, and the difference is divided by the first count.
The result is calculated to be 2.0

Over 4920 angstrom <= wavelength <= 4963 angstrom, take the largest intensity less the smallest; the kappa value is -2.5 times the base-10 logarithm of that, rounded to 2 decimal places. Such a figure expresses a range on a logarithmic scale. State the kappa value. -4.76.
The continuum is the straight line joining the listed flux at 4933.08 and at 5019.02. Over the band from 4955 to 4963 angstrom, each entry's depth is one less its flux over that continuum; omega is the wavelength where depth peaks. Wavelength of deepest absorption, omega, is 4959.28 angstrom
